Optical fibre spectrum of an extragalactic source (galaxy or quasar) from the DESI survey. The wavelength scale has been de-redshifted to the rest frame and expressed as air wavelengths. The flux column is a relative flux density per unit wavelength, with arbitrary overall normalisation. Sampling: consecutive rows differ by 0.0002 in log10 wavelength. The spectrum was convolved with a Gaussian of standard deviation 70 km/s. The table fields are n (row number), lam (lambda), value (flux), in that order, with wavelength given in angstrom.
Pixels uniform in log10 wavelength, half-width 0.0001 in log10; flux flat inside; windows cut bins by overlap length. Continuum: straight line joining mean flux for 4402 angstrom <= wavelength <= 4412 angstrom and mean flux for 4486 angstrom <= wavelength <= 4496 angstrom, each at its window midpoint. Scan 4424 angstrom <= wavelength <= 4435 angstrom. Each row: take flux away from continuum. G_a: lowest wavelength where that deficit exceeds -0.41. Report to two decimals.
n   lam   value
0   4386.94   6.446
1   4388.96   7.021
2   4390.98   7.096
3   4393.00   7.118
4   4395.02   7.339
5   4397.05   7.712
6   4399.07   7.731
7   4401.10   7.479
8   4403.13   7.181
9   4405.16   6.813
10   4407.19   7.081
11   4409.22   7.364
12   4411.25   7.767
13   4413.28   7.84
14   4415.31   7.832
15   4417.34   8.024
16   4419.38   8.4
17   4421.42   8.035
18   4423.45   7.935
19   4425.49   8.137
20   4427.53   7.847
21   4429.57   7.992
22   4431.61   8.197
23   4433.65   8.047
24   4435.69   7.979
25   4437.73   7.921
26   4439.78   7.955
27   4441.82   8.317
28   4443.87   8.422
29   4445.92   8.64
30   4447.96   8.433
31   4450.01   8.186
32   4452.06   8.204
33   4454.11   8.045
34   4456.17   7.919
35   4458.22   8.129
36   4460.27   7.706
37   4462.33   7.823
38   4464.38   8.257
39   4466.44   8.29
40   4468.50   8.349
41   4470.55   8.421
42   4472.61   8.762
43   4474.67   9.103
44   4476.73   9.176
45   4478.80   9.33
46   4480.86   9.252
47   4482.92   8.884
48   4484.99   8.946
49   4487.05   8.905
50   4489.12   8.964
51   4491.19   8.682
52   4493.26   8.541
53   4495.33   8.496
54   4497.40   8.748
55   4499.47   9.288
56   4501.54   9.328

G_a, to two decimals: 4427.53 angstrom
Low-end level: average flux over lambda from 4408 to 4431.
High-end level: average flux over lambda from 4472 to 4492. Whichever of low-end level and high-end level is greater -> 9.0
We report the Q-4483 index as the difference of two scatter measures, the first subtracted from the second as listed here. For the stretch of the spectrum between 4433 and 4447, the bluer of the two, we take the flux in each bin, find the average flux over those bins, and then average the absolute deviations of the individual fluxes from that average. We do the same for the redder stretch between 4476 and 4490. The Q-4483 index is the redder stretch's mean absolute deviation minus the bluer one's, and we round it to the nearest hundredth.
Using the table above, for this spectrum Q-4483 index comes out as -0.08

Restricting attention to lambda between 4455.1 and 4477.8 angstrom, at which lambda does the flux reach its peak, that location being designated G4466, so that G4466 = 4476.73 angstrom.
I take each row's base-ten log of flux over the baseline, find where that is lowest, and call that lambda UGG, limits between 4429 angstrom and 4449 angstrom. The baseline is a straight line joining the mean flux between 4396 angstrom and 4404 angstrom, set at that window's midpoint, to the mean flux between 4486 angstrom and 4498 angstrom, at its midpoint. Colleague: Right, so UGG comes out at 4437.73 angstrom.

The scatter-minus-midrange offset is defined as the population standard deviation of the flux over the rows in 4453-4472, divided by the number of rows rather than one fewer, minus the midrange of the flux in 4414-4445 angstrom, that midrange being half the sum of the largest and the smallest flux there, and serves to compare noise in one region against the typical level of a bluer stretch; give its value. -7.9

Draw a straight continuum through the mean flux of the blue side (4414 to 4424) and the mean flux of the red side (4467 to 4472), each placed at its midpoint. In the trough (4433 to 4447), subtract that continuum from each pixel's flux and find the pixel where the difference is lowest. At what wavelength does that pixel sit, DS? 4437.73 angstrom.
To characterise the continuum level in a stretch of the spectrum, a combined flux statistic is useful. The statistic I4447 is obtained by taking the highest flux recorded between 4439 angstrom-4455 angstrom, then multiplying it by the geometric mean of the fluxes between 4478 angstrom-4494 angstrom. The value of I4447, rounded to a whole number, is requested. 77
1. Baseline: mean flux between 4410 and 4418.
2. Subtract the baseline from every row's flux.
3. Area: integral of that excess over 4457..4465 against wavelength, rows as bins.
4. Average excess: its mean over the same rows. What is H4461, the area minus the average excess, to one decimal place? 0.8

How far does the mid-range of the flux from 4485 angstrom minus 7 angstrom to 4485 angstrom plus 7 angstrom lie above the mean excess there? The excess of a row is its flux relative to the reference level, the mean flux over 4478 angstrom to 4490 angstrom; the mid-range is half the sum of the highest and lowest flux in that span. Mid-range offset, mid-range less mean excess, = 9.06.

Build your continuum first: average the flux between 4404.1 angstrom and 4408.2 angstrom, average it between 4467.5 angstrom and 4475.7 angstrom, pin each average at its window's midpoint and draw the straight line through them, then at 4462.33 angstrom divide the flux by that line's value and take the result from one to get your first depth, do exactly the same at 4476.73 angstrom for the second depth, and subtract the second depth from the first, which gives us 0.11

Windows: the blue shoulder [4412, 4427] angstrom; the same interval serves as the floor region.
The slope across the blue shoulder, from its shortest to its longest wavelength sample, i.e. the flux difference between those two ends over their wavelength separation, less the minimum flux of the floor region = -7.8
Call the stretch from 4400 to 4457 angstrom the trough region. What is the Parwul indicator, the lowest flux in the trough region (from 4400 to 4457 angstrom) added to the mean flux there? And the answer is 14.7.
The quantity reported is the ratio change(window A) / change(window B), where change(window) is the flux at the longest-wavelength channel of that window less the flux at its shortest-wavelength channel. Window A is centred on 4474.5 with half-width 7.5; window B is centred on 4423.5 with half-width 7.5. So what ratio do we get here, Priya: -28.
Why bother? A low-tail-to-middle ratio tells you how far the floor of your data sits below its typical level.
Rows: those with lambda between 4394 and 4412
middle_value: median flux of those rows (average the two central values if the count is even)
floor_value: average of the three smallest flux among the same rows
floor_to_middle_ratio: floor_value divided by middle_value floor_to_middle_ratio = 0.954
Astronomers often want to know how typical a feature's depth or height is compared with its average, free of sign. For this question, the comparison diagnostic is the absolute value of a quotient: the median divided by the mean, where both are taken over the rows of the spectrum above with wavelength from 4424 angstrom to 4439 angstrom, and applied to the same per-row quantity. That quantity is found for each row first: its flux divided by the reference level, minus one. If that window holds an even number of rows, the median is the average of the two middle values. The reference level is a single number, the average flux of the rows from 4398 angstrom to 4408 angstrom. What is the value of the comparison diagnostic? 0.97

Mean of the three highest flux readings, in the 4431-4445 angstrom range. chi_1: 8.31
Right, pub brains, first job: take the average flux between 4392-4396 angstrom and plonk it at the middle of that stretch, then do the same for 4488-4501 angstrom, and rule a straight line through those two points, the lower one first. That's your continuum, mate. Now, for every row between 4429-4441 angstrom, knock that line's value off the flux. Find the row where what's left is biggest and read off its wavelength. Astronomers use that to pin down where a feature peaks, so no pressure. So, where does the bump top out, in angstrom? 4431.61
